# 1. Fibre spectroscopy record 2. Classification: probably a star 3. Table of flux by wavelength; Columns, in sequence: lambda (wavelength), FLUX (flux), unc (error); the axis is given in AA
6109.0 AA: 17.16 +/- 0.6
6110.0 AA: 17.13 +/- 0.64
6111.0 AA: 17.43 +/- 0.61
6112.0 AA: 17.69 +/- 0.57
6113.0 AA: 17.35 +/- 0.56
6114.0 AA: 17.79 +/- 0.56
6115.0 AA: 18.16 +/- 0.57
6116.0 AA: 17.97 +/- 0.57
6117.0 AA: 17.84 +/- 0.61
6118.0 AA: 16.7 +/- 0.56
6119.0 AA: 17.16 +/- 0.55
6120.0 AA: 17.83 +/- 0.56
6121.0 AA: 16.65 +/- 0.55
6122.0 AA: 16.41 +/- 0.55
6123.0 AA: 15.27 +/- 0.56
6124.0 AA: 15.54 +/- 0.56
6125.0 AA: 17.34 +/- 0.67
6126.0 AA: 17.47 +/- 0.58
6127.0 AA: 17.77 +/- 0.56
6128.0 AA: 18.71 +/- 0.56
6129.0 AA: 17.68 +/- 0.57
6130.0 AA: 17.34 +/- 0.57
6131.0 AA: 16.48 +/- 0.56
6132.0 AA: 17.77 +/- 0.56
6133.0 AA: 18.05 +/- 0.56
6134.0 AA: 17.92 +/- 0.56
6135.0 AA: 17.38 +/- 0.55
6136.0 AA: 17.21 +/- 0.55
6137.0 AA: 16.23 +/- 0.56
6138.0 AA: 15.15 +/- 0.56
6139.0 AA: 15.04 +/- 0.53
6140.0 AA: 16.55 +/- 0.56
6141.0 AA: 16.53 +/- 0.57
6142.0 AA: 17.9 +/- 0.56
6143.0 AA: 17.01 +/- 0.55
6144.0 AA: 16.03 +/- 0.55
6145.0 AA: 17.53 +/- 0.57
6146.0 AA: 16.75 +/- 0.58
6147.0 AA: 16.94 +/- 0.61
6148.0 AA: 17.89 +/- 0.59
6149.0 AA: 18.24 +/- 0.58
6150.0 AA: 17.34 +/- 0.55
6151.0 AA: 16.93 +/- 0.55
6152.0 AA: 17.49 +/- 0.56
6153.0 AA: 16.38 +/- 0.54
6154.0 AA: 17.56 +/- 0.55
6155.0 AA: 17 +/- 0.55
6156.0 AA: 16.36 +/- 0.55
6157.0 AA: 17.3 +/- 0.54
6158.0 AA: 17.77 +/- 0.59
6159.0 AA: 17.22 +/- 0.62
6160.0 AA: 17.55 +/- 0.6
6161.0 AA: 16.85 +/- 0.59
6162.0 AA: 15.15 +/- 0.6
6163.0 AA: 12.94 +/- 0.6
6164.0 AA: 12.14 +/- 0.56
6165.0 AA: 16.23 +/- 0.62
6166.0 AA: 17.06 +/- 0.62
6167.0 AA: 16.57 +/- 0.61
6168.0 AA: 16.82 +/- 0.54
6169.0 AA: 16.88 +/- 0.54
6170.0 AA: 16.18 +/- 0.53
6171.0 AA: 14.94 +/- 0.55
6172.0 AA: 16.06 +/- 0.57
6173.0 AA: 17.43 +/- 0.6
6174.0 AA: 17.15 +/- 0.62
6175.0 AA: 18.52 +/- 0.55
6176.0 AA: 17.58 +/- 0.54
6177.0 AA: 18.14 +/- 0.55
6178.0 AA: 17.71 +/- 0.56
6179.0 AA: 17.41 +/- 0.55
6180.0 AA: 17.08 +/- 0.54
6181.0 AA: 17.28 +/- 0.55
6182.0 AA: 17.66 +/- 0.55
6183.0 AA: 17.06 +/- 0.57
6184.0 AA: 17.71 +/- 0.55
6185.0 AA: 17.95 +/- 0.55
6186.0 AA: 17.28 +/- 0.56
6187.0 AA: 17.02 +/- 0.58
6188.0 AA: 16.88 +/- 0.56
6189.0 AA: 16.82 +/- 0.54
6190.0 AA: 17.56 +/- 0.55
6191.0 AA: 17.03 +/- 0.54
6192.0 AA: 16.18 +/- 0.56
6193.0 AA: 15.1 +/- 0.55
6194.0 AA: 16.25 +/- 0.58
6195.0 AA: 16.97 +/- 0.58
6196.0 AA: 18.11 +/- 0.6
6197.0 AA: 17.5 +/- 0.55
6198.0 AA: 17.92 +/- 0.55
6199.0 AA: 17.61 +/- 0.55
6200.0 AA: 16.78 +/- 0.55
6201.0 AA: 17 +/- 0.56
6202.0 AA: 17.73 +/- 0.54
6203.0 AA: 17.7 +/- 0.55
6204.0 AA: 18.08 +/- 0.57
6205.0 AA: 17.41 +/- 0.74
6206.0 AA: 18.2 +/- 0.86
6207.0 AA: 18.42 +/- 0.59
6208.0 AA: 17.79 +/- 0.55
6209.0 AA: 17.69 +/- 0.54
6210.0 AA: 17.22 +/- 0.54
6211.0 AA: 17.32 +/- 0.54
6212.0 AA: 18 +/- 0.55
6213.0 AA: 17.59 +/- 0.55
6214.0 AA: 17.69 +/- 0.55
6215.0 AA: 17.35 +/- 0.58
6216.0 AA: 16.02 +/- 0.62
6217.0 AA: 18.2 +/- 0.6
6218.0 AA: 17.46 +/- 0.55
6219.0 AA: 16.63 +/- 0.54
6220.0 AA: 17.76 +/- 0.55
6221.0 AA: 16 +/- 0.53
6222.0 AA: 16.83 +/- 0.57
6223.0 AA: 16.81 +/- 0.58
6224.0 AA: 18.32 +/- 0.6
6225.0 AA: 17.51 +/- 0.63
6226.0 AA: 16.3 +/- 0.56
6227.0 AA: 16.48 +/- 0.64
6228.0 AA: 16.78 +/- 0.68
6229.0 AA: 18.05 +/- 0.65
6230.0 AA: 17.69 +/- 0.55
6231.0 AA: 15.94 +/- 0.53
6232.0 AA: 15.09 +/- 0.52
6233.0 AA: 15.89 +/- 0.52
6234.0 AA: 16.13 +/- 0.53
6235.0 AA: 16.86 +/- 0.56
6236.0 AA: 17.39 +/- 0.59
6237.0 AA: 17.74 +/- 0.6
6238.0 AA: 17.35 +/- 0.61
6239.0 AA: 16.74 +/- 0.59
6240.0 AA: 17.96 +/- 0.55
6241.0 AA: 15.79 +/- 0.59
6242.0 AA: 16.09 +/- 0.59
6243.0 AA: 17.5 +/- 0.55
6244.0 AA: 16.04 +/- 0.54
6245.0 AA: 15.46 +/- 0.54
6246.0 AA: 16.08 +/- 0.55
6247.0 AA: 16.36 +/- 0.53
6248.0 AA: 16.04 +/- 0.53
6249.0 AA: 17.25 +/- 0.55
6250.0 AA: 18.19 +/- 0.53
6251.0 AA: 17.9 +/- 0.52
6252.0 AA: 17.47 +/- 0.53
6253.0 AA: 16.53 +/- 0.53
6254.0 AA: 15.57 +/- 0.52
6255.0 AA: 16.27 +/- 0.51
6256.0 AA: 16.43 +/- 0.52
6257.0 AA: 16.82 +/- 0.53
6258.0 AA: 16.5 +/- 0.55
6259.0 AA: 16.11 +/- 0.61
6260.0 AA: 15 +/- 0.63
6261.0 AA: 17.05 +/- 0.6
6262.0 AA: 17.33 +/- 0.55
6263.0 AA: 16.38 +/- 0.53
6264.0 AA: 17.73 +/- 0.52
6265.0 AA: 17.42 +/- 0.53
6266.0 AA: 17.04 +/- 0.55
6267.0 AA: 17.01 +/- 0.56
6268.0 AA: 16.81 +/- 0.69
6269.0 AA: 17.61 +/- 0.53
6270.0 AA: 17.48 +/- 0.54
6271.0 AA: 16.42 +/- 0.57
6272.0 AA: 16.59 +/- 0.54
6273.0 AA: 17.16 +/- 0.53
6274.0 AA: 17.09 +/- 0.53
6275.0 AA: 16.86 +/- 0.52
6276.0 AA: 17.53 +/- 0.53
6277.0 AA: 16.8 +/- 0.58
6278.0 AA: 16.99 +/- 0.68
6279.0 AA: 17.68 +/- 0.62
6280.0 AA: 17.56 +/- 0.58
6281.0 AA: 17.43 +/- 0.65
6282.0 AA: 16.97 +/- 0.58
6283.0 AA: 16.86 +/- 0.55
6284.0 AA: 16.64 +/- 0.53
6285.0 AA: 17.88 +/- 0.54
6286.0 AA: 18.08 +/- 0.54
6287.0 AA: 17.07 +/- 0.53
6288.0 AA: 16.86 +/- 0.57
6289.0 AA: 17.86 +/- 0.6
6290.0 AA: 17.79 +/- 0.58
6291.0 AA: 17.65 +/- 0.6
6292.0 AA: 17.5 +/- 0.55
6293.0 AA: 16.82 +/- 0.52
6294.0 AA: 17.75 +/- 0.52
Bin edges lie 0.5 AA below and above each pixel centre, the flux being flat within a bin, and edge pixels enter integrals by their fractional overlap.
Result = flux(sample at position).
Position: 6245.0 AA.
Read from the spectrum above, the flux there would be 15.46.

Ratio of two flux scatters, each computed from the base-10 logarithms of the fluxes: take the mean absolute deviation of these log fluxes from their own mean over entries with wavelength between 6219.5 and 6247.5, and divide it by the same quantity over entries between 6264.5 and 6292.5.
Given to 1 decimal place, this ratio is 1.9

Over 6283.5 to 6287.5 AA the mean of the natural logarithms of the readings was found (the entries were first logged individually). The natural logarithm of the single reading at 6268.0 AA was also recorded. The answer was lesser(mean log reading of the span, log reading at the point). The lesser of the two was 2.82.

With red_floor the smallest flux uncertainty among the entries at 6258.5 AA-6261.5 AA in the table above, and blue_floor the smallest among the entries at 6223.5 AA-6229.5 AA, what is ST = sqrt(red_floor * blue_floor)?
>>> 0.580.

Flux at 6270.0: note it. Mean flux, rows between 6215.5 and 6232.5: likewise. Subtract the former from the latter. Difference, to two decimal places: -0.55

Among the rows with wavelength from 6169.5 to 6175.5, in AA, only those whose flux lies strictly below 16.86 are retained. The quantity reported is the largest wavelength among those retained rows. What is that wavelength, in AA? 6172.0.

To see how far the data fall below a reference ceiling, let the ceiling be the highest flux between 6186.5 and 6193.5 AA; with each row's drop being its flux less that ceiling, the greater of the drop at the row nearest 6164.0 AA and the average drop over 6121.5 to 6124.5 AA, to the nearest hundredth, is -1.82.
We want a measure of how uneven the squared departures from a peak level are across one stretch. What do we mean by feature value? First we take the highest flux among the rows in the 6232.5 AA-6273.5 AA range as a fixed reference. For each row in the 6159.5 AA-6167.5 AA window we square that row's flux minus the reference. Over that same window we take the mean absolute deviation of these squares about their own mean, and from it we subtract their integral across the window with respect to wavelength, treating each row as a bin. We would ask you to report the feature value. -73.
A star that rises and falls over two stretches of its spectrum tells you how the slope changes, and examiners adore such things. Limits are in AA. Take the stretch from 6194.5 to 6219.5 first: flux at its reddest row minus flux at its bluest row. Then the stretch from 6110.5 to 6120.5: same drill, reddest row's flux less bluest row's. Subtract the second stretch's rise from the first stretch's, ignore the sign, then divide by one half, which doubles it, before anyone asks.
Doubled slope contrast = 1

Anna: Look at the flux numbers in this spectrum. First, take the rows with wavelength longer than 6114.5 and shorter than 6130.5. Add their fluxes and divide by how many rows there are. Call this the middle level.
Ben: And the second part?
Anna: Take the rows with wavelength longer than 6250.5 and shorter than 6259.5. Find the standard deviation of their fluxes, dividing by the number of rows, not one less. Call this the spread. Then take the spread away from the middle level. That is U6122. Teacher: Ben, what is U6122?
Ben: 16.6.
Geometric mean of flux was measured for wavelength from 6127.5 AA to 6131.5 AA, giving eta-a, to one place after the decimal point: 17.5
